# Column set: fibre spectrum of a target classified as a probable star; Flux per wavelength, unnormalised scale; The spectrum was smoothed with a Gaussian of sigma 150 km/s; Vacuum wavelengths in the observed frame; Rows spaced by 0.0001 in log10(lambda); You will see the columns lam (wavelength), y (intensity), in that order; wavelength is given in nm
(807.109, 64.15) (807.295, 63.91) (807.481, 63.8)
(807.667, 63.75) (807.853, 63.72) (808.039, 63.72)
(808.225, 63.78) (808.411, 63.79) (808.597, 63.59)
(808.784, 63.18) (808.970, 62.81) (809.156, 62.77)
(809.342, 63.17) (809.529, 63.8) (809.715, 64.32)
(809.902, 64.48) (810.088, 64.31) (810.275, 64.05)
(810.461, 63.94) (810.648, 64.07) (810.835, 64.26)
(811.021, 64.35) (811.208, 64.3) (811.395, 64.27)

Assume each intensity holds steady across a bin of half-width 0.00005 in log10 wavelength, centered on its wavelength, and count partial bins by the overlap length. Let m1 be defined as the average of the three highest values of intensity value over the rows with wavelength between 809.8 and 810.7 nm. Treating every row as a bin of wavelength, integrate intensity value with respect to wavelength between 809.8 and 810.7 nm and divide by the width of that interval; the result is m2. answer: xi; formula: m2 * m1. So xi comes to 4125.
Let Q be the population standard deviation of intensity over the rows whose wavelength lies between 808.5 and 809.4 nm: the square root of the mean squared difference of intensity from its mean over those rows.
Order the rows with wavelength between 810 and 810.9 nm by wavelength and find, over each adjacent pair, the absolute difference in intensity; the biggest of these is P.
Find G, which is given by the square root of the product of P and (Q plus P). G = 0.38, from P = 0.3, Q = 0.30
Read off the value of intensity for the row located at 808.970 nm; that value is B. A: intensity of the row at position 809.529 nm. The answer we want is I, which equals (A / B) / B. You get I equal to 0.0162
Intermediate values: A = 63.8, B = 62.81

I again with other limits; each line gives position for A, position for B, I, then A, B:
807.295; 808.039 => 0.0157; 63.91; 63.72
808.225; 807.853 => 0.0157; 63.78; 63.72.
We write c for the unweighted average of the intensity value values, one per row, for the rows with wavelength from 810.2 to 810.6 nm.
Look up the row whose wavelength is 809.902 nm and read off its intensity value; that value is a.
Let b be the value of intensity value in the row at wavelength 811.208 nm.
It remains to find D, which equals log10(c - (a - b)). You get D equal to 1.80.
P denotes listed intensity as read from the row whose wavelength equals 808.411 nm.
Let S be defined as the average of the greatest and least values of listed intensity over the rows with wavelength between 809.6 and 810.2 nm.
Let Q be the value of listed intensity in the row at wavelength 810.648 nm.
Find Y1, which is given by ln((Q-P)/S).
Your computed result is -5.4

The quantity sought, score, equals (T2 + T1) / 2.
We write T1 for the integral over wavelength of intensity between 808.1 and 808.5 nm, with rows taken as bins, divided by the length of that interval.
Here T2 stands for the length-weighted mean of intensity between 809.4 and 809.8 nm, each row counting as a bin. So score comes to 63.9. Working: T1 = 63.8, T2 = 63.9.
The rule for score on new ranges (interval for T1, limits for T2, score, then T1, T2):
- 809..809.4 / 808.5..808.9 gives 63.2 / 63.0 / 63.3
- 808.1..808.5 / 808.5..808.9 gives 63.6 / 63.8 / 63.3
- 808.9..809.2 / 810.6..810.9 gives 63.5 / 62.9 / 64.1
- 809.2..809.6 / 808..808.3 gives 63.6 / 63.3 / 63.8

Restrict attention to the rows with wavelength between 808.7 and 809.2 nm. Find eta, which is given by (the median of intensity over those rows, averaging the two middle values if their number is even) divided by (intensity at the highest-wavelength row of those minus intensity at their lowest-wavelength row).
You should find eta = -153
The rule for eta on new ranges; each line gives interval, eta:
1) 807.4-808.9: -103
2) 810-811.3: -6426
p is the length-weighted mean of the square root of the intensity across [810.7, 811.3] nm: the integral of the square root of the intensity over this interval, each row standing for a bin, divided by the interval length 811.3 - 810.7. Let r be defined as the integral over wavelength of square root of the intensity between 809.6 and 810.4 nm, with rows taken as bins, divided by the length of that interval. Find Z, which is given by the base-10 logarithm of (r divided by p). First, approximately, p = 8.020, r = 8.022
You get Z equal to 0.000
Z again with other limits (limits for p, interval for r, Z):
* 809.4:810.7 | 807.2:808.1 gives -0.001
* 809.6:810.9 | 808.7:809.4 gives -0.004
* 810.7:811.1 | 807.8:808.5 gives -0.002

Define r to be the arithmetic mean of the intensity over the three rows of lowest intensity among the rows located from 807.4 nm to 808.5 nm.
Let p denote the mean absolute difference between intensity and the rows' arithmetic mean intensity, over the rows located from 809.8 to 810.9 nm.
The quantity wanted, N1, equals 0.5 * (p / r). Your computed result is 0.0013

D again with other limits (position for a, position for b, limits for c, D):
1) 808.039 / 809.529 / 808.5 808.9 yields 1.80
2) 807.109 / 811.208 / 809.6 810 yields 1.81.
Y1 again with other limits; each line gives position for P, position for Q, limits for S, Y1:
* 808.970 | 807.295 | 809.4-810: -4.1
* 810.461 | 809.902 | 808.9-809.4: -4.8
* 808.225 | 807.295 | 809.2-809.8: -6.2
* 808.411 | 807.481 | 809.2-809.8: -8.8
